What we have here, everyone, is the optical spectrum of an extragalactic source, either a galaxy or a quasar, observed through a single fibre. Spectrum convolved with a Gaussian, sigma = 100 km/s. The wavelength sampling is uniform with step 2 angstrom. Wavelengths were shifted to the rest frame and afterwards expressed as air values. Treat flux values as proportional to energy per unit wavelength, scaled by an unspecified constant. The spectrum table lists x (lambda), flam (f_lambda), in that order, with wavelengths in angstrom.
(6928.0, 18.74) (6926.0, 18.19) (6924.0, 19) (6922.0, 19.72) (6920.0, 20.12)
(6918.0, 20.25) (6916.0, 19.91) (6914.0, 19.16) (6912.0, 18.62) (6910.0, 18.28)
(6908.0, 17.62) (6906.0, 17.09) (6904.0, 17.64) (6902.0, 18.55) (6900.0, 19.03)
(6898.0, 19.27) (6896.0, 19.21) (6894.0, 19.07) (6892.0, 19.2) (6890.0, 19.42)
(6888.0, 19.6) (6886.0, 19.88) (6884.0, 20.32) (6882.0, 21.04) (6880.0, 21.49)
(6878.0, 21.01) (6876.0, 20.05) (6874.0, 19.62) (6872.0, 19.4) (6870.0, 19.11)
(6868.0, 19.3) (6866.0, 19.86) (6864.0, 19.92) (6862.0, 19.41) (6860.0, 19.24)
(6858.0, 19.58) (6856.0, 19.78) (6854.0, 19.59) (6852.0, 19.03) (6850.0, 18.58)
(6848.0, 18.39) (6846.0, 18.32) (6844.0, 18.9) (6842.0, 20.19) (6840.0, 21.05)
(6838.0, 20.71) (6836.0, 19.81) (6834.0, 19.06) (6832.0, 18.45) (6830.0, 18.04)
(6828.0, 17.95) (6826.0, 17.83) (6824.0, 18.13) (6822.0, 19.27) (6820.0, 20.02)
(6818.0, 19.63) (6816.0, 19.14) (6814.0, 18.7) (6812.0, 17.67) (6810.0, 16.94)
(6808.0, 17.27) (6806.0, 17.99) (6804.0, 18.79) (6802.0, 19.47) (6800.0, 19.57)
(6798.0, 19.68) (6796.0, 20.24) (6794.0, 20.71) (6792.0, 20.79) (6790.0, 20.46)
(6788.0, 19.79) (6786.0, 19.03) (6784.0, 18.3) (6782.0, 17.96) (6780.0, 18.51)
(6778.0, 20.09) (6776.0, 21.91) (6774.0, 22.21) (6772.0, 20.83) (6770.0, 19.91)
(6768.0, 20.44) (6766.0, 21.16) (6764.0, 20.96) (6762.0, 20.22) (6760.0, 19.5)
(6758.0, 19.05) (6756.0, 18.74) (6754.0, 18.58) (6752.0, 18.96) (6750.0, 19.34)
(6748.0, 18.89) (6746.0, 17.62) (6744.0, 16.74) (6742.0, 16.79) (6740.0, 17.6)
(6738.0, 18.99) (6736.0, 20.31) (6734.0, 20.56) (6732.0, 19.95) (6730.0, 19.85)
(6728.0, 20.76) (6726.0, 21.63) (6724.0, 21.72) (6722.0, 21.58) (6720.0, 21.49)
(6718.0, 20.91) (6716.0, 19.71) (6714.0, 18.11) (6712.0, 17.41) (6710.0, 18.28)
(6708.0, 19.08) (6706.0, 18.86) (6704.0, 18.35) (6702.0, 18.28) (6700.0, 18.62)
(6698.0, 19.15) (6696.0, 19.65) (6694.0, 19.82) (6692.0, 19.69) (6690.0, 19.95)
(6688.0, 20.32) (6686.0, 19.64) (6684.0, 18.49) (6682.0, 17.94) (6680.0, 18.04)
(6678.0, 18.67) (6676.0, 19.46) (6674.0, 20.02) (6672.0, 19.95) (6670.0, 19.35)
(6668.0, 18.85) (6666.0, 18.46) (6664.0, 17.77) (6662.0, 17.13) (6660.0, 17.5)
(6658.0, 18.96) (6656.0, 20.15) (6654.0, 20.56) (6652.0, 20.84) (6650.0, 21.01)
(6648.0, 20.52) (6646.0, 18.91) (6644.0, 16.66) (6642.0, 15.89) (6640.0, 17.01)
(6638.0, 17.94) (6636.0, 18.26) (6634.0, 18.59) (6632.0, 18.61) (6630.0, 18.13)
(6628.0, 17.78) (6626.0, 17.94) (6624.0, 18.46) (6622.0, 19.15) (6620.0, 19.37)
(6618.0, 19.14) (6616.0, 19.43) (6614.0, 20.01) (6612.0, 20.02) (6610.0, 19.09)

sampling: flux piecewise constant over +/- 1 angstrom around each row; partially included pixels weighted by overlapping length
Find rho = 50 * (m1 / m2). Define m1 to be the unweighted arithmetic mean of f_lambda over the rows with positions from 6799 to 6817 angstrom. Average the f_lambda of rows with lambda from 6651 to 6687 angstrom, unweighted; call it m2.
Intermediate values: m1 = 18.4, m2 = 19.0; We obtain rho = 48.4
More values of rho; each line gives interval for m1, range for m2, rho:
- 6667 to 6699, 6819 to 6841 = 50.5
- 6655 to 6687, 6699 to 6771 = 48.3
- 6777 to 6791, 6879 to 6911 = 50.0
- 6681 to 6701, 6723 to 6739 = 47.2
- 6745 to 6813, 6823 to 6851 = 51.3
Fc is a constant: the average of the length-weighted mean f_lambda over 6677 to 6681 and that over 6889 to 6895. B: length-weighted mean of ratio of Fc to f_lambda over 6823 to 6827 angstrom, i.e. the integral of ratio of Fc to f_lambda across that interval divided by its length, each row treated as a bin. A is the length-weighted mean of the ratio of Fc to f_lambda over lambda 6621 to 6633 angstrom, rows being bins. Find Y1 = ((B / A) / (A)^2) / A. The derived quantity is 0.95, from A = 1.03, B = 1.05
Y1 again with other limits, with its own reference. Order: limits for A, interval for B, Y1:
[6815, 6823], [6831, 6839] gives 1.12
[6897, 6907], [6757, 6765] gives 0.84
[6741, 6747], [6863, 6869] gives 0.65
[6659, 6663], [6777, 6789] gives 0.72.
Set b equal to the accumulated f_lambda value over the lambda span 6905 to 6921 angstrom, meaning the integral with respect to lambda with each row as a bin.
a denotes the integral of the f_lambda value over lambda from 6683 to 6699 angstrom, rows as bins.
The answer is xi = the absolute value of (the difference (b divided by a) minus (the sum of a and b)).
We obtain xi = 615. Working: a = 313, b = 302.1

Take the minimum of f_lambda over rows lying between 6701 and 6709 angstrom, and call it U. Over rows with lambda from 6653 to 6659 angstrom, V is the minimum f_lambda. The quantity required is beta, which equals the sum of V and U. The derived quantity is 37.2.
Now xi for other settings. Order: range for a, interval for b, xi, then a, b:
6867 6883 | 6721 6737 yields 654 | 322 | 332.7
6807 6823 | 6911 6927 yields 606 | 297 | 309.9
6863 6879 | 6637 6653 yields 613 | 317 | 297.6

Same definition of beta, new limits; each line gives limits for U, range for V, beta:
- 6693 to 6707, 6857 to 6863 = 37.5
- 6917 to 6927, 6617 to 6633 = 36.0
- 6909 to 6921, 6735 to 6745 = 35.0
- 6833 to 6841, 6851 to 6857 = 38.1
